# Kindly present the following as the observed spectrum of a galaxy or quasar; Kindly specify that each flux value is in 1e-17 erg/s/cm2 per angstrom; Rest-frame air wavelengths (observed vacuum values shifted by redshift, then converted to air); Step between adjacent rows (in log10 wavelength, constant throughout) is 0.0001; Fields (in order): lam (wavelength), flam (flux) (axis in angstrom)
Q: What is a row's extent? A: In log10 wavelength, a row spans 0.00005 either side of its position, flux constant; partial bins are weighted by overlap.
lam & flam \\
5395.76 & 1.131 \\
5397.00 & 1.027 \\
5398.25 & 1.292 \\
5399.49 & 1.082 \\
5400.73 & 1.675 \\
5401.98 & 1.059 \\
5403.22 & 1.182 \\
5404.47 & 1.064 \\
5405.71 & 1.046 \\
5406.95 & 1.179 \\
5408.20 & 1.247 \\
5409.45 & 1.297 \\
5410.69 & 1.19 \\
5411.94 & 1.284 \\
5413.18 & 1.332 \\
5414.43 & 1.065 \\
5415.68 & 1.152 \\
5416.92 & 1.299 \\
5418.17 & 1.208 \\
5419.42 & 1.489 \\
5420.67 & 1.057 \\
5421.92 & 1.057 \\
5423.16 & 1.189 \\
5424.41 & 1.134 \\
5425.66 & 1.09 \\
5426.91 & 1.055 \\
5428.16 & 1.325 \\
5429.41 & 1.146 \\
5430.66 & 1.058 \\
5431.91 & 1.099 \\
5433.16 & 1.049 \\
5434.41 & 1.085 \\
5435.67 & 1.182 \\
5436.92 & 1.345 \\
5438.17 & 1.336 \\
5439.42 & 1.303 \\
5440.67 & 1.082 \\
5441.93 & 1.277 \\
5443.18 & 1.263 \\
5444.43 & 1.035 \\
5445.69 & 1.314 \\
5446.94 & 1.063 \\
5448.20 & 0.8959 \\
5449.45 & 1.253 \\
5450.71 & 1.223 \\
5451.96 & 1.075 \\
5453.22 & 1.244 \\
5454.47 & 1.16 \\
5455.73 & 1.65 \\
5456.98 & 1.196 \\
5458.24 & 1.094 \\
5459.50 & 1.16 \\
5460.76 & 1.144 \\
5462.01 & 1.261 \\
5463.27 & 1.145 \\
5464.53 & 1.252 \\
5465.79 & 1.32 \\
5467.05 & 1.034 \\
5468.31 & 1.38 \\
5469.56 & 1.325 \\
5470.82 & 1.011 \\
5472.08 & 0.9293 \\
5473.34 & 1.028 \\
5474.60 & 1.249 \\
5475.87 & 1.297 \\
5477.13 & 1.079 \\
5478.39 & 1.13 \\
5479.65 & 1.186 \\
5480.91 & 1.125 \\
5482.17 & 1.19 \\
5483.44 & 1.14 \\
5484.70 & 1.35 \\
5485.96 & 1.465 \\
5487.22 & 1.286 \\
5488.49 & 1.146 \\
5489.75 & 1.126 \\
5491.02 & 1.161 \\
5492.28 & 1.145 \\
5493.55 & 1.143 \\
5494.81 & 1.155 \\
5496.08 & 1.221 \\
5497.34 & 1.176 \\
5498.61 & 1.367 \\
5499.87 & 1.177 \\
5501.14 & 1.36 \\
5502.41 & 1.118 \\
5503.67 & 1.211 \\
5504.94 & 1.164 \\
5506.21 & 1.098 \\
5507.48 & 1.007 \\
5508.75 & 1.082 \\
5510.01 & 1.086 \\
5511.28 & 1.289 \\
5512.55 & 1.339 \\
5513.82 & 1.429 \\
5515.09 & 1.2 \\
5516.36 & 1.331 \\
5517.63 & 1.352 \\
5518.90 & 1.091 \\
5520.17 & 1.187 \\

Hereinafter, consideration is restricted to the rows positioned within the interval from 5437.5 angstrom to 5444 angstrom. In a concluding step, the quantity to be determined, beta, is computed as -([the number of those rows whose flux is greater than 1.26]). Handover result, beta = -4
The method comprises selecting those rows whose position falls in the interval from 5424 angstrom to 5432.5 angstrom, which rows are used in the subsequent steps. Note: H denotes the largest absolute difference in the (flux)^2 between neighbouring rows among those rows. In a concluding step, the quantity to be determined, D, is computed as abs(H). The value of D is 0.64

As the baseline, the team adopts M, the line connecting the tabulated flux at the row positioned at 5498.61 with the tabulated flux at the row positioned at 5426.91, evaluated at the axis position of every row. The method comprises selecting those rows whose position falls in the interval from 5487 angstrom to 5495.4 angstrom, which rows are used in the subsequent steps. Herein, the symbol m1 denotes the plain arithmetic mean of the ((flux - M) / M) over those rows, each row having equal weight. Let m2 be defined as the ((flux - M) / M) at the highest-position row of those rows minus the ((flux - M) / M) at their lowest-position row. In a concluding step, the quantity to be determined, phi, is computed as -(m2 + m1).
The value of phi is 0.2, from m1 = -0.13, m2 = -0.121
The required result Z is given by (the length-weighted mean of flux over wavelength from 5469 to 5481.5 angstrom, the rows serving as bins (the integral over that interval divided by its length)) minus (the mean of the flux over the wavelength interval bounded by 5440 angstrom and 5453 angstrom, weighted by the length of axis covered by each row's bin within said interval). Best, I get -0.017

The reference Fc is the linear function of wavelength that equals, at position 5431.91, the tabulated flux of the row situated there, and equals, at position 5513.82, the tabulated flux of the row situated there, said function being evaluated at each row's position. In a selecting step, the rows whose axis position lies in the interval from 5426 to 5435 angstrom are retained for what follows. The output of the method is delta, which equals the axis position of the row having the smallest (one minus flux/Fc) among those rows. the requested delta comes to 5428.16 angstrom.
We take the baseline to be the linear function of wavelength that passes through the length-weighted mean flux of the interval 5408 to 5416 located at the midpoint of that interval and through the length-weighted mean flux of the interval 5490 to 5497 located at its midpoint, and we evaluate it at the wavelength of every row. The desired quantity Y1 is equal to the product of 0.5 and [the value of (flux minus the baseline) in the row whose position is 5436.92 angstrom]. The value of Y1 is 0.069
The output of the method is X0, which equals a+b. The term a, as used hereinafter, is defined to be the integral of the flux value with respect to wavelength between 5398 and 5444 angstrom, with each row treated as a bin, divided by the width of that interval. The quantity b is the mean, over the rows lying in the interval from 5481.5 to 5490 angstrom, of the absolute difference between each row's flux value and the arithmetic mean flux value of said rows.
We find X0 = 1.30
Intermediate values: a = 1.195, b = 0.1060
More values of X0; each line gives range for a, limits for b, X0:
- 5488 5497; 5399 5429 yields 1.27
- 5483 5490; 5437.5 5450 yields 1.39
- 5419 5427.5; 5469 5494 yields 1.24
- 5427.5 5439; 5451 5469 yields 1.29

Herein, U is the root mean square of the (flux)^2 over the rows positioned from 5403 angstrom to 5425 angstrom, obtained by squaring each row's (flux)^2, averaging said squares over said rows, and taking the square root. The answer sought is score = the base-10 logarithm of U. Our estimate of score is 0.165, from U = 1.464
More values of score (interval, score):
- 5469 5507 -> 0.159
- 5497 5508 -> 0.160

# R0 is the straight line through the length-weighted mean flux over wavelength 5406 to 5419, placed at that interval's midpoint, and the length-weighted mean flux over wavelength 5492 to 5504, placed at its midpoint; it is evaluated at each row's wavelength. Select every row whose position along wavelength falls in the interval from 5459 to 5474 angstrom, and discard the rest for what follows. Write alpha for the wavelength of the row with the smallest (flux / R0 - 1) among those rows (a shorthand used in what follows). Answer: 5472.08 angstrom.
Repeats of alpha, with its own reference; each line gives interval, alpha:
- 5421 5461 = 5448.20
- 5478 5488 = 5480.91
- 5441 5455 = 5448.20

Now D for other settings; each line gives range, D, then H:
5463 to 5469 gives 0.84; 0.8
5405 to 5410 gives 0.30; 0.3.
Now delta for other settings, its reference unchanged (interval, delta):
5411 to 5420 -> 5419.42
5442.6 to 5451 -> 5445.69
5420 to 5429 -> 5428.16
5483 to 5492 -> 5485.96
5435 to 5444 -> 5436.92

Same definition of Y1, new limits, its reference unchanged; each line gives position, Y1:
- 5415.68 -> -0.035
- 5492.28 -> -0.010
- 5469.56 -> 0.072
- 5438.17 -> 0.065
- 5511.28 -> 0.070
